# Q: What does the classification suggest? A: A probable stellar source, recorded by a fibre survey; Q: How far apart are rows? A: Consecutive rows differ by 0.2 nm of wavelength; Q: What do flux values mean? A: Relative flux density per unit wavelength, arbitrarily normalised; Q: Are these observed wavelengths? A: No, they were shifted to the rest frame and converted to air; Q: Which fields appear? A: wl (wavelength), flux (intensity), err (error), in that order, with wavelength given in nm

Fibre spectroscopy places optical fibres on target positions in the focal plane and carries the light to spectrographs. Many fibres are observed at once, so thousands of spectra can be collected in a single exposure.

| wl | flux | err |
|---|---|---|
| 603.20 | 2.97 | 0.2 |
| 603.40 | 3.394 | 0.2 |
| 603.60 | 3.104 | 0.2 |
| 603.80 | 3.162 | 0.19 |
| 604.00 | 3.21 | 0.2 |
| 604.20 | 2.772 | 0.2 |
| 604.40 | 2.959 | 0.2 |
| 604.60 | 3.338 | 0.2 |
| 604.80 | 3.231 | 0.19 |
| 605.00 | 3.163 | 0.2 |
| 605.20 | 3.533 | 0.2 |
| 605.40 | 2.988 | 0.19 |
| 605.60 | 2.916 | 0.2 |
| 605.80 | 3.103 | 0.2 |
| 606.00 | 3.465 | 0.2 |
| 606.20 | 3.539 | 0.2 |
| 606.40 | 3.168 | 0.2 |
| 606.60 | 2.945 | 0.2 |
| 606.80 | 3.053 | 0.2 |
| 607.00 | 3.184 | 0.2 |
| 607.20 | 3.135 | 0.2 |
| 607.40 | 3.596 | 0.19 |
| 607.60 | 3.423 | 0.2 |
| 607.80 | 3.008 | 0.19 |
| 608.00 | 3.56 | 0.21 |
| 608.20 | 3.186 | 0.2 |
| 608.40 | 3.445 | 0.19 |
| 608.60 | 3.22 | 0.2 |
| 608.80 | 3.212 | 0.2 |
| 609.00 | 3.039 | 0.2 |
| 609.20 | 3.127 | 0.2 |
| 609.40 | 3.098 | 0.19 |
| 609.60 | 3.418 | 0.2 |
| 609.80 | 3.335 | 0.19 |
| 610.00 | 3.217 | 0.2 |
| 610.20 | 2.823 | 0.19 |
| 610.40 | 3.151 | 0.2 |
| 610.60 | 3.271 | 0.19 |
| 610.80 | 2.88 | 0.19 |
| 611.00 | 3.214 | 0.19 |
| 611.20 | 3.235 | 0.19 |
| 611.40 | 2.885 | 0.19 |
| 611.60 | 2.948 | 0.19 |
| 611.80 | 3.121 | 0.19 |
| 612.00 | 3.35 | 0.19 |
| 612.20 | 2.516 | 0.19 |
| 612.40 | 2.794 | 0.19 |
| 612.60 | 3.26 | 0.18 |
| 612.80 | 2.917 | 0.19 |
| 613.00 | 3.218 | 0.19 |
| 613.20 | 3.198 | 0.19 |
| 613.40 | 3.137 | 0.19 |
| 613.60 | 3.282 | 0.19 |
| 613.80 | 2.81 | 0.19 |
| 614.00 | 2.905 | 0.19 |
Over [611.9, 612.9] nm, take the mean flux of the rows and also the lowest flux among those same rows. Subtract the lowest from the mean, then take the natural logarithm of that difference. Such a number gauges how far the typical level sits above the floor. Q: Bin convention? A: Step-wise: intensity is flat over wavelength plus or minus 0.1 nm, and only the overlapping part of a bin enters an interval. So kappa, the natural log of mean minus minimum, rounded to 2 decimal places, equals -0.80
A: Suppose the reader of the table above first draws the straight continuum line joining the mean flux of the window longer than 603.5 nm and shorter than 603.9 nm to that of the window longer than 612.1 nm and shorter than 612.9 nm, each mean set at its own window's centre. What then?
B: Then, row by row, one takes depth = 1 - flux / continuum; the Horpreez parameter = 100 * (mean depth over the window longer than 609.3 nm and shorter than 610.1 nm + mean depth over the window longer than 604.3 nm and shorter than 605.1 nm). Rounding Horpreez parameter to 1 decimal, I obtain -12.8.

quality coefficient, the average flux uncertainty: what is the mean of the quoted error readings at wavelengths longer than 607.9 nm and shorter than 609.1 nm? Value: 0.200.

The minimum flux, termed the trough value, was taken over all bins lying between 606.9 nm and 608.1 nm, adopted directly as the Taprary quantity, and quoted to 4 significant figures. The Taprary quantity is 3.008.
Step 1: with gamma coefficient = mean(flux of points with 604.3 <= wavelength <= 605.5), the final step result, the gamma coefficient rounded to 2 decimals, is 3.20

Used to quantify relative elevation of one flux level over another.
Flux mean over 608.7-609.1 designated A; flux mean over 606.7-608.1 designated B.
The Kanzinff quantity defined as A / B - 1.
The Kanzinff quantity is -0.047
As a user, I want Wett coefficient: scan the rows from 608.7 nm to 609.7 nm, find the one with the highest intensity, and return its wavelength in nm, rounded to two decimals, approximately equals 609.60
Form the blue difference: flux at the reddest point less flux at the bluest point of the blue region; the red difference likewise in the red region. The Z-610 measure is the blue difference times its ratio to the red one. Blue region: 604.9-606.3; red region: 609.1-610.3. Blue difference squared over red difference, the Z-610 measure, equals -0.47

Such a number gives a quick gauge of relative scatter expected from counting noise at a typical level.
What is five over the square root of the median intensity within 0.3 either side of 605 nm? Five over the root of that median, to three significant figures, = 2.78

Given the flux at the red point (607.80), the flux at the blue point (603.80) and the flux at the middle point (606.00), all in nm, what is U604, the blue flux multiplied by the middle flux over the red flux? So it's 3.6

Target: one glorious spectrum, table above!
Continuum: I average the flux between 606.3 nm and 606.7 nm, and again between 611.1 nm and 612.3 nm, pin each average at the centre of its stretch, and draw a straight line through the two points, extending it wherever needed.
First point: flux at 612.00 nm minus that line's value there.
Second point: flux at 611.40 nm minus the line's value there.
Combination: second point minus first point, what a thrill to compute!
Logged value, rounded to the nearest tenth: -0.5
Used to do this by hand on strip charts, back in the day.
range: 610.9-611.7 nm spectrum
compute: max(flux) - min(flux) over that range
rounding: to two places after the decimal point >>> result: 0.35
